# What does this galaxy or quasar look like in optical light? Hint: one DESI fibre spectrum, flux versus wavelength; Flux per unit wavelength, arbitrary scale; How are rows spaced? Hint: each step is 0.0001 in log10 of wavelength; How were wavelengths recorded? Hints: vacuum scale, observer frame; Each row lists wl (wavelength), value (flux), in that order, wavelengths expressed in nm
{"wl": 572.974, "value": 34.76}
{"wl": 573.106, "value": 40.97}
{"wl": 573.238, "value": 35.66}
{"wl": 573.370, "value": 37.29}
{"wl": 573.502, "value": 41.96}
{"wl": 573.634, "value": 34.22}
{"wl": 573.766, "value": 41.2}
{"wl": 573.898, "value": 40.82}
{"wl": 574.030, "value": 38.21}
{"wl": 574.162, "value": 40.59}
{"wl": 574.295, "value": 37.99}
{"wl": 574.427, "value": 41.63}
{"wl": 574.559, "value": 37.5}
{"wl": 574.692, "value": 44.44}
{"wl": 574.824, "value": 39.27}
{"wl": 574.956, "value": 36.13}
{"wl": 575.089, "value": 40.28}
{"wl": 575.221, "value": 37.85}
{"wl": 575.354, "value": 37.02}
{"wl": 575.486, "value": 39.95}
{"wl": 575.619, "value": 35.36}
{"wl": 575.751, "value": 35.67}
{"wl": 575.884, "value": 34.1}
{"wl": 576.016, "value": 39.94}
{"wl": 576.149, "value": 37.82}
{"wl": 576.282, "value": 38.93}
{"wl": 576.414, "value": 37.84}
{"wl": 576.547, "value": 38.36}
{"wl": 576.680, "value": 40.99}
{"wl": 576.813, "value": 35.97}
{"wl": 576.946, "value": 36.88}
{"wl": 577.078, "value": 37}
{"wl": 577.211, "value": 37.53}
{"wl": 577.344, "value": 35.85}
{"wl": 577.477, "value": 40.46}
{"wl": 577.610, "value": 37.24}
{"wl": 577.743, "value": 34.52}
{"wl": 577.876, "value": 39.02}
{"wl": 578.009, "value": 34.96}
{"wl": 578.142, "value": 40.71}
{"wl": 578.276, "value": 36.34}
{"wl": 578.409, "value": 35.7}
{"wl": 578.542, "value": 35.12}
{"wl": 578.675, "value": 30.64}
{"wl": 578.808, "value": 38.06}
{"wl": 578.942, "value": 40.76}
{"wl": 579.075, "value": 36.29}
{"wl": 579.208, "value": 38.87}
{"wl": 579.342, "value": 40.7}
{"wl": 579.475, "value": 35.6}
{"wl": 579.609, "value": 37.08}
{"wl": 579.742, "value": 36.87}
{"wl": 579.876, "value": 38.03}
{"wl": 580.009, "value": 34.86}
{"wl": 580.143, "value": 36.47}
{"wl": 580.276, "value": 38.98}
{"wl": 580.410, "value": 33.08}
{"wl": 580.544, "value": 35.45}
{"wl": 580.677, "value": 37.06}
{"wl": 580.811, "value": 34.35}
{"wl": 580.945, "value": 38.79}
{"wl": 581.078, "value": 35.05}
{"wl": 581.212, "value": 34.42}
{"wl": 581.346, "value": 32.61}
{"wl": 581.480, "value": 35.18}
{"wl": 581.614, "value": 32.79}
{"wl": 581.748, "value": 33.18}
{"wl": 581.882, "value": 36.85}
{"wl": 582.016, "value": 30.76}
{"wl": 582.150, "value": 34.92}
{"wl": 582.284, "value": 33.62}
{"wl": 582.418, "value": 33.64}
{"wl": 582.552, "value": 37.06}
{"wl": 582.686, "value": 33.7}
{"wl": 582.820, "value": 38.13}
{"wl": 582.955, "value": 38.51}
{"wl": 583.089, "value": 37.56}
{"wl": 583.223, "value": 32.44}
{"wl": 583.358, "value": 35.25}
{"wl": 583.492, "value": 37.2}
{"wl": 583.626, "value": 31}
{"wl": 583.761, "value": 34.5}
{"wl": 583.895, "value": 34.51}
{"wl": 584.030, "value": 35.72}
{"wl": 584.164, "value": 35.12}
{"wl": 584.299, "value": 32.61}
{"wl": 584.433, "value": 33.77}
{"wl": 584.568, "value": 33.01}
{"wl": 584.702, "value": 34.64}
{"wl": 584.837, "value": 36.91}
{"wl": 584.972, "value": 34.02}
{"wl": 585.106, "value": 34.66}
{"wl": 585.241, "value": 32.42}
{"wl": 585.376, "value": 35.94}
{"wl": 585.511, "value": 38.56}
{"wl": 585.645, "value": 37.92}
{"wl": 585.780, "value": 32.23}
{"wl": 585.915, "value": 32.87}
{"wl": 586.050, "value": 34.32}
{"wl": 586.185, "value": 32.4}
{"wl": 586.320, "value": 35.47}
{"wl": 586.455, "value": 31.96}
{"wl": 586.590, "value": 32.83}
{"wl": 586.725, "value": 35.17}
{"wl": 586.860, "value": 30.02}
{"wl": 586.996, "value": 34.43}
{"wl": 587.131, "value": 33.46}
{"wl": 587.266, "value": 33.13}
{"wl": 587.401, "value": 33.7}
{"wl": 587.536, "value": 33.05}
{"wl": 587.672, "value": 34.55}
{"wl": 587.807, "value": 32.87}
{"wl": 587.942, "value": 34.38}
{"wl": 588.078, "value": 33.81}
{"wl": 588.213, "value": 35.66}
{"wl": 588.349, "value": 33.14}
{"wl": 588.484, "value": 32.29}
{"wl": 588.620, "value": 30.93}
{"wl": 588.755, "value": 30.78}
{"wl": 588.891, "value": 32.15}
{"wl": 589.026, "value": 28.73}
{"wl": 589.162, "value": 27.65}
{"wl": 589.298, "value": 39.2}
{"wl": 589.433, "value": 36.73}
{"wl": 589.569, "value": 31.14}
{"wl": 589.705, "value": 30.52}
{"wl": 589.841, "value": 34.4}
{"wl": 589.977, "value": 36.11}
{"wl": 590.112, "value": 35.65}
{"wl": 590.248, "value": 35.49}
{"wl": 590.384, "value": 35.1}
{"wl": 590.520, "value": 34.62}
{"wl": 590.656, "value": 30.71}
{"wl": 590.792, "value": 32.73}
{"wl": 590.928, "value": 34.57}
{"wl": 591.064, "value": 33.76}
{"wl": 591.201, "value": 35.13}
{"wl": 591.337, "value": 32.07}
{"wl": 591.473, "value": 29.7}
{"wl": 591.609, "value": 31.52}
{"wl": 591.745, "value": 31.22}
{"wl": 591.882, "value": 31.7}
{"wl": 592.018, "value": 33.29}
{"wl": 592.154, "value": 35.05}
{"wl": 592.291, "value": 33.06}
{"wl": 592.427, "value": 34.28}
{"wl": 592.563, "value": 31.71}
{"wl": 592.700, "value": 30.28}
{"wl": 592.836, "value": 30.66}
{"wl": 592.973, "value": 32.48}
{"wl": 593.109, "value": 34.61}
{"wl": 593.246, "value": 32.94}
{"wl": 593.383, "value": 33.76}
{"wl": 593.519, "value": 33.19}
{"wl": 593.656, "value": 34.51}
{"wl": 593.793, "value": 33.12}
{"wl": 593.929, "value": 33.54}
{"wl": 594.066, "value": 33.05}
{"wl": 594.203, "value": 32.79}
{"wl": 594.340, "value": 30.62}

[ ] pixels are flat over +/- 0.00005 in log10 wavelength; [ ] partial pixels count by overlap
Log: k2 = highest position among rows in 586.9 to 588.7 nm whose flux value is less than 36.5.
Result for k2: 588.620 nm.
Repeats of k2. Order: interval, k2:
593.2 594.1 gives 594.066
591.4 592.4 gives 592.291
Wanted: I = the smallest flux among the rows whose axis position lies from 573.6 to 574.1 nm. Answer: 34.22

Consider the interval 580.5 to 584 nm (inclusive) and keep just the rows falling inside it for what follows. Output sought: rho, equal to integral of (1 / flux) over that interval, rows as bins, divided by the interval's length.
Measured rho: 0.0287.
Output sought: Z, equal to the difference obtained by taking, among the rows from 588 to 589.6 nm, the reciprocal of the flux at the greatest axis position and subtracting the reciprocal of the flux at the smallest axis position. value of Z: 0.0025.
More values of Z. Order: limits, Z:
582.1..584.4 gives 0.0020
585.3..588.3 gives 0.0002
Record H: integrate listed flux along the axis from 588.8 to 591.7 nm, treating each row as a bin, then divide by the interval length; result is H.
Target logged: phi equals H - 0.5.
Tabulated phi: 33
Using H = 33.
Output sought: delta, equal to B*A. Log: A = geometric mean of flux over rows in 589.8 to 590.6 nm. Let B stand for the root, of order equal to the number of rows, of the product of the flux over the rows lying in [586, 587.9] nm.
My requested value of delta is 1175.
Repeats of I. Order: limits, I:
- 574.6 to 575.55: 36.13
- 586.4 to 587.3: 30.02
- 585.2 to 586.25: 32.23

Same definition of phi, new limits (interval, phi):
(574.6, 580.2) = 37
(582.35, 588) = 34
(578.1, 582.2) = 35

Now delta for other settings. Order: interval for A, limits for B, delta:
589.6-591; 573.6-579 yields 1282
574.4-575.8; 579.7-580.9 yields 1391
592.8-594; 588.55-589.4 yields 1041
